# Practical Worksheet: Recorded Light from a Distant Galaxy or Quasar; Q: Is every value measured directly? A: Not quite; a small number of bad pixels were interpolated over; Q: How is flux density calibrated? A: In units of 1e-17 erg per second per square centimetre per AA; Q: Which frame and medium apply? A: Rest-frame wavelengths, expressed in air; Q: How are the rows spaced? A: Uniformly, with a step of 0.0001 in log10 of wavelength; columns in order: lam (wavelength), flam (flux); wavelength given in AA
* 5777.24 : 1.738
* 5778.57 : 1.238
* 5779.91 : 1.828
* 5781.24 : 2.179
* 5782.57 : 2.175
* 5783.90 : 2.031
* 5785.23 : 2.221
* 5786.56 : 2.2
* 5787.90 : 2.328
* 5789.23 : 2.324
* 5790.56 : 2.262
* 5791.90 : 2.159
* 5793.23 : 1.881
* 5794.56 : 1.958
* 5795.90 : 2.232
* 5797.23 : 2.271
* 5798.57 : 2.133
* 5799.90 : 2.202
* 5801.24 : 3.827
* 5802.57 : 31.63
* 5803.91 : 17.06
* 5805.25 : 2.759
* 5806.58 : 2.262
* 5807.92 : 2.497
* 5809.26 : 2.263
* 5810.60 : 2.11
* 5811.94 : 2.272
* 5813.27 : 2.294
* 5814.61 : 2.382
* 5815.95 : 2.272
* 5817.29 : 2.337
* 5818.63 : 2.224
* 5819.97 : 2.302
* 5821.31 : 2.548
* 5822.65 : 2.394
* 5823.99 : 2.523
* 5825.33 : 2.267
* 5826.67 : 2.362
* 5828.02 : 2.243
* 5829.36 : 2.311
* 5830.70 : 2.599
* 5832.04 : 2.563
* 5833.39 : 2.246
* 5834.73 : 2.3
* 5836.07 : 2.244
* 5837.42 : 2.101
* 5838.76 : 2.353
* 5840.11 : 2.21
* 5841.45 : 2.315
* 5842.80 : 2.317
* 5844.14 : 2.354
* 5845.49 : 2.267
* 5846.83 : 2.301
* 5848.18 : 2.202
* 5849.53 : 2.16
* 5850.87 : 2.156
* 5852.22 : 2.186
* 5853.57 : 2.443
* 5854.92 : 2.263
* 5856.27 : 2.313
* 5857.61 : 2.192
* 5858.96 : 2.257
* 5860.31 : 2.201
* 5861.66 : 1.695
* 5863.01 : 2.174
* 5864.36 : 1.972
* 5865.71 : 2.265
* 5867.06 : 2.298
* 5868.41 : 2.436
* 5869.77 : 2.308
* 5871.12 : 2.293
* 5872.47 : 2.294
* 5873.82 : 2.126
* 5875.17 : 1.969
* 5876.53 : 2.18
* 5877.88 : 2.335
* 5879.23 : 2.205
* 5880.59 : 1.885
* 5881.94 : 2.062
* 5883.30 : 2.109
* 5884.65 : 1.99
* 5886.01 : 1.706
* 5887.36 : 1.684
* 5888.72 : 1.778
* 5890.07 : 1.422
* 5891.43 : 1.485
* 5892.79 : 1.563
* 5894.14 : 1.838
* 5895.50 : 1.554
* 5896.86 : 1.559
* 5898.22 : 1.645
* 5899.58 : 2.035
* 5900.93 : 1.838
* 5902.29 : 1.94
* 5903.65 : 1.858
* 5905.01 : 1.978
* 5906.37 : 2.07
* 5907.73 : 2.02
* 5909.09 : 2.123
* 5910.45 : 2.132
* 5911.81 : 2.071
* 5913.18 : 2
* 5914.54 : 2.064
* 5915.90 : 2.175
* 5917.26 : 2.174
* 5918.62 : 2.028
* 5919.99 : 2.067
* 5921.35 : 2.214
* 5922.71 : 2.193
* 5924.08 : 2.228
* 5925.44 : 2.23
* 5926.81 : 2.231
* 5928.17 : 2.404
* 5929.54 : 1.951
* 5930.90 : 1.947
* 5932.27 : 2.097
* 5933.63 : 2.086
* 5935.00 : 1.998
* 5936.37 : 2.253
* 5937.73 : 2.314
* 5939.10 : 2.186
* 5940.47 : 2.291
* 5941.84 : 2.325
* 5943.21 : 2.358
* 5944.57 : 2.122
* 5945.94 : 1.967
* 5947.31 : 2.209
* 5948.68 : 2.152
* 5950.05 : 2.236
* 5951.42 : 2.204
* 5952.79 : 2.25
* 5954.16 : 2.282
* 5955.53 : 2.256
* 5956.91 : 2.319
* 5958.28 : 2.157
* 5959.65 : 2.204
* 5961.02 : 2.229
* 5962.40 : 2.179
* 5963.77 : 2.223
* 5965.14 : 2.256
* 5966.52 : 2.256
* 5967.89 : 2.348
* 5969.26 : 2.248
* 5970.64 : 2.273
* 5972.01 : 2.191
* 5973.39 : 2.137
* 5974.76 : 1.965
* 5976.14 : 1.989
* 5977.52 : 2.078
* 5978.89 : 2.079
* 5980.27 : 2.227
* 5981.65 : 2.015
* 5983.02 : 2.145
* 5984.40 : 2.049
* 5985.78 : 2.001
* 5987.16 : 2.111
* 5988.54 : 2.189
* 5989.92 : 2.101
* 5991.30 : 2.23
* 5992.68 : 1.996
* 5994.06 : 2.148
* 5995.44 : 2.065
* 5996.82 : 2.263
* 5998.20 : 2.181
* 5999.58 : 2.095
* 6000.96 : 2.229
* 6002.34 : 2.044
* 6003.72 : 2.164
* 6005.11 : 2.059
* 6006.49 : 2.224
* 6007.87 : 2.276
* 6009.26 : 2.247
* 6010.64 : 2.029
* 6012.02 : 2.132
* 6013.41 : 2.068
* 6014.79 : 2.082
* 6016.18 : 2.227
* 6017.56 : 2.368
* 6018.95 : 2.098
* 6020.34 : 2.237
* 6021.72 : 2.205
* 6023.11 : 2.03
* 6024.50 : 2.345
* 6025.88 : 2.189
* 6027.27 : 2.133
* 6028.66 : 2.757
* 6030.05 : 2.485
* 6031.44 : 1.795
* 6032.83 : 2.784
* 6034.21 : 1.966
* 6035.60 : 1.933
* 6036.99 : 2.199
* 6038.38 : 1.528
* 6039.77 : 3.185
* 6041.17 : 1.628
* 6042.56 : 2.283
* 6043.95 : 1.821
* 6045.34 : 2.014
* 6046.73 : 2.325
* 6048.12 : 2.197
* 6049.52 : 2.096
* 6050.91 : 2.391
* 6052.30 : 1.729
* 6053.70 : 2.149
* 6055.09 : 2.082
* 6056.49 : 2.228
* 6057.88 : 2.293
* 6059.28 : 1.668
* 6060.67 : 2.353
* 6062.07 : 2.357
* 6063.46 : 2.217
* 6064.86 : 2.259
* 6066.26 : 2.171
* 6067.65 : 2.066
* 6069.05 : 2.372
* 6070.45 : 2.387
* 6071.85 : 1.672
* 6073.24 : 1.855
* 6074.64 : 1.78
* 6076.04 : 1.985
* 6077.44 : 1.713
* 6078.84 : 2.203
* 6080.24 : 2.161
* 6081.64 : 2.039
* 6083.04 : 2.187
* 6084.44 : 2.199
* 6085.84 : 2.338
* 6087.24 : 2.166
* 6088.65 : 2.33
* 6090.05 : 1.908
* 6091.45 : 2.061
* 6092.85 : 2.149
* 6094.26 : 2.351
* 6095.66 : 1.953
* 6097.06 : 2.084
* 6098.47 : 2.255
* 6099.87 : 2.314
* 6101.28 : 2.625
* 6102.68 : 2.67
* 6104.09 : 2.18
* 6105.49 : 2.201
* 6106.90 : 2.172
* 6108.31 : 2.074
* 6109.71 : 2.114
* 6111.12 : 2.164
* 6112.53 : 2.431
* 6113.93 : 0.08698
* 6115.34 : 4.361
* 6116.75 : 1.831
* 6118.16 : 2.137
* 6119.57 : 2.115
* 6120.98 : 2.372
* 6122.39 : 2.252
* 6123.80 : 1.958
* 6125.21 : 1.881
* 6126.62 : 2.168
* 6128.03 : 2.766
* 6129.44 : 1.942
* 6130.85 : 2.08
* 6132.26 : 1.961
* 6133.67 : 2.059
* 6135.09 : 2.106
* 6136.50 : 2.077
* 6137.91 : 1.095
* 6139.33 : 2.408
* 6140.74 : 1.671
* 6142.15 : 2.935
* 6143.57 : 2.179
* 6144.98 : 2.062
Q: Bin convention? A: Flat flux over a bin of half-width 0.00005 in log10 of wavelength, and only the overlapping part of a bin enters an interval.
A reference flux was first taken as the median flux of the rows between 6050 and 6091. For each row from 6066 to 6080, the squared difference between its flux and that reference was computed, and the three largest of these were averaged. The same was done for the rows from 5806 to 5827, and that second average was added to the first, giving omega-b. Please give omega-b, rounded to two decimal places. 0.33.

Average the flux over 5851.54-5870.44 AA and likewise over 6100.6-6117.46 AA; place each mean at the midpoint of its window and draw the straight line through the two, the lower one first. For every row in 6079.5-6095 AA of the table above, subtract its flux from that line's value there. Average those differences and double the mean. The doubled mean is 0.14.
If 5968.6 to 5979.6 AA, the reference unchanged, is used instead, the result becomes 0.21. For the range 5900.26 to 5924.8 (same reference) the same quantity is 0.31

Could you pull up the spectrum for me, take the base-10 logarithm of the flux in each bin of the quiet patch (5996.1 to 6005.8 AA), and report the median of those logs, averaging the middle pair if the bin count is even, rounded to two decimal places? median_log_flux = 0.34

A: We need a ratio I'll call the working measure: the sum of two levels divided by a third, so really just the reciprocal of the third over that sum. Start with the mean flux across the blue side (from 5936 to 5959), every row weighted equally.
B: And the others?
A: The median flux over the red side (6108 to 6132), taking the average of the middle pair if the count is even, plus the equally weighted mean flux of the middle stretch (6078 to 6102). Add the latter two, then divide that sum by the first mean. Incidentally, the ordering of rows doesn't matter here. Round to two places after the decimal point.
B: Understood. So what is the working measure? 1.93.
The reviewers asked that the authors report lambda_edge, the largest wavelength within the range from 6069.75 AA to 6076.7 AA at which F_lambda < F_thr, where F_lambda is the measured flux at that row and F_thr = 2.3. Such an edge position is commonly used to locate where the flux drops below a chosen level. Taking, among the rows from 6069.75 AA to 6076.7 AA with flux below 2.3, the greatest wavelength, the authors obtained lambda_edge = 6076.04 AA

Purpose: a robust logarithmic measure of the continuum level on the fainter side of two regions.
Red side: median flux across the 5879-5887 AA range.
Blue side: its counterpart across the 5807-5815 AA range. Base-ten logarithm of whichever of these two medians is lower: 0.307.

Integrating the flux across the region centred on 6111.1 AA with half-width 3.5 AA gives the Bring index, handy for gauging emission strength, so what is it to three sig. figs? 12.5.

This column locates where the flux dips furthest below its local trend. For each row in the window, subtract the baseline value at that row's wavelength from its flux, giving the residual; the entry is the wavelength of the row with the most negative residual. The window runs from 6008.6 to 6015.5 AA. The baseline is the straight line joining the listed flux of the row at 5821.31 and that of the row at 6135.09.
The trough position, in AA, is 6010.64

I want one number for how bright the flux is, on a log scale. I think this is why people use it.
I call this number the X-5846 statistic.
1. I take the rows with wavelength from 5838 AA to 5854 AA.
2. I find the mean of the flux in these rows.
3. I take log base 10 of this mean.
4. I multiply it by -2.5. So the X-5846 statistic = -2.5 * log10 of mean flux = -0.89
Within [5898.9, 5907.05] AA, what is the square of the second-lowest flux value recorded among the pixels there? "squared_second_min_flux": 3.5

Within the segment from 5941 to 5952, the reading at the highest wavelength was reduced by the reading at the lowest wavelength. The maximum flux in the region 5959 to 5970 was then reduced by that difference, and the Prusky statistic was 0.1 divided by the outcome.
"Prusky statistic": 0.041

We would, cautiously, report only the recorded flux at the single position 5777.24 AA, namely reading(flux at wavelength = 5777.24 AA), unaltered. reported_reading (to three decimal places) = 1.738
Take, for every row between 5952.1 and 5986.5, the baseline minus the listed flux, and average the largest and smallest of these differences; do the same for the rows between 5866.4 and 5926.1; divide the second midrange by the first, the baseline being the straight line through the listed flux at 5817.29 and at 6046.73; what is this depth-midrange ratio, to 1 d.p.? 2.3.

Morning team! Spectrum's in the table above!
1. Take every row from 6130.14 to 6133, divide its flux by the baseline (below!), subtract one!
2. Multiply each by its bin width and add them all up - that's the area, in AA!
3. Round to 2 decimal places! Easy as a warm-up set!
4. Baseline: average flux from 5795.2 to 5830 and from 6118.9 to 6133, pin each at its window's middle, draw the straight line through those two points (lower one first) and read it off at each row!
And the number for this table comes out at -0.13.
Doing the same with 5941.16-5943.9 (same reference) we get -0.78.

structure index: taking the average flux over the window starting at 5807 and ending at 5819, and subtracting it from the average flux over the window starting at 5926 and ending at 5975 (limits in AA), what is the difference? -0.10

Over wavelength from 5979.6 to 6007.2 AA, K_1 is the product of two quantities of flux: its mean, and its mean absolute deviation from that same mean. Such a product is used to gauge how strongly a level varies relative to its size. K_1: 0.16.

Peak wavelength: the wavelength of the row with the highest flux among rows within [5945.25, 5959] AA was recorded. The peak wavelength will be 5956.91 AA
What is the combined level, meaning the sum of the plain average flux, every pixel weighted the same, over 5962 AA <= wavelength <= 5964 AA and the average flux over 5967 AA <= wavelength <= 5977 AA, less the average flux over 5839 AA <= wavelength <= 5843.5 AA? 2.08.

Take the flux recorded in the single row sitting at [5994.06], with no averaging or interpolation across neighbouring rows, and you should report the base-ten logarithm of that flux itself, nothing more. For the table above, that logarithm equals 0.332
